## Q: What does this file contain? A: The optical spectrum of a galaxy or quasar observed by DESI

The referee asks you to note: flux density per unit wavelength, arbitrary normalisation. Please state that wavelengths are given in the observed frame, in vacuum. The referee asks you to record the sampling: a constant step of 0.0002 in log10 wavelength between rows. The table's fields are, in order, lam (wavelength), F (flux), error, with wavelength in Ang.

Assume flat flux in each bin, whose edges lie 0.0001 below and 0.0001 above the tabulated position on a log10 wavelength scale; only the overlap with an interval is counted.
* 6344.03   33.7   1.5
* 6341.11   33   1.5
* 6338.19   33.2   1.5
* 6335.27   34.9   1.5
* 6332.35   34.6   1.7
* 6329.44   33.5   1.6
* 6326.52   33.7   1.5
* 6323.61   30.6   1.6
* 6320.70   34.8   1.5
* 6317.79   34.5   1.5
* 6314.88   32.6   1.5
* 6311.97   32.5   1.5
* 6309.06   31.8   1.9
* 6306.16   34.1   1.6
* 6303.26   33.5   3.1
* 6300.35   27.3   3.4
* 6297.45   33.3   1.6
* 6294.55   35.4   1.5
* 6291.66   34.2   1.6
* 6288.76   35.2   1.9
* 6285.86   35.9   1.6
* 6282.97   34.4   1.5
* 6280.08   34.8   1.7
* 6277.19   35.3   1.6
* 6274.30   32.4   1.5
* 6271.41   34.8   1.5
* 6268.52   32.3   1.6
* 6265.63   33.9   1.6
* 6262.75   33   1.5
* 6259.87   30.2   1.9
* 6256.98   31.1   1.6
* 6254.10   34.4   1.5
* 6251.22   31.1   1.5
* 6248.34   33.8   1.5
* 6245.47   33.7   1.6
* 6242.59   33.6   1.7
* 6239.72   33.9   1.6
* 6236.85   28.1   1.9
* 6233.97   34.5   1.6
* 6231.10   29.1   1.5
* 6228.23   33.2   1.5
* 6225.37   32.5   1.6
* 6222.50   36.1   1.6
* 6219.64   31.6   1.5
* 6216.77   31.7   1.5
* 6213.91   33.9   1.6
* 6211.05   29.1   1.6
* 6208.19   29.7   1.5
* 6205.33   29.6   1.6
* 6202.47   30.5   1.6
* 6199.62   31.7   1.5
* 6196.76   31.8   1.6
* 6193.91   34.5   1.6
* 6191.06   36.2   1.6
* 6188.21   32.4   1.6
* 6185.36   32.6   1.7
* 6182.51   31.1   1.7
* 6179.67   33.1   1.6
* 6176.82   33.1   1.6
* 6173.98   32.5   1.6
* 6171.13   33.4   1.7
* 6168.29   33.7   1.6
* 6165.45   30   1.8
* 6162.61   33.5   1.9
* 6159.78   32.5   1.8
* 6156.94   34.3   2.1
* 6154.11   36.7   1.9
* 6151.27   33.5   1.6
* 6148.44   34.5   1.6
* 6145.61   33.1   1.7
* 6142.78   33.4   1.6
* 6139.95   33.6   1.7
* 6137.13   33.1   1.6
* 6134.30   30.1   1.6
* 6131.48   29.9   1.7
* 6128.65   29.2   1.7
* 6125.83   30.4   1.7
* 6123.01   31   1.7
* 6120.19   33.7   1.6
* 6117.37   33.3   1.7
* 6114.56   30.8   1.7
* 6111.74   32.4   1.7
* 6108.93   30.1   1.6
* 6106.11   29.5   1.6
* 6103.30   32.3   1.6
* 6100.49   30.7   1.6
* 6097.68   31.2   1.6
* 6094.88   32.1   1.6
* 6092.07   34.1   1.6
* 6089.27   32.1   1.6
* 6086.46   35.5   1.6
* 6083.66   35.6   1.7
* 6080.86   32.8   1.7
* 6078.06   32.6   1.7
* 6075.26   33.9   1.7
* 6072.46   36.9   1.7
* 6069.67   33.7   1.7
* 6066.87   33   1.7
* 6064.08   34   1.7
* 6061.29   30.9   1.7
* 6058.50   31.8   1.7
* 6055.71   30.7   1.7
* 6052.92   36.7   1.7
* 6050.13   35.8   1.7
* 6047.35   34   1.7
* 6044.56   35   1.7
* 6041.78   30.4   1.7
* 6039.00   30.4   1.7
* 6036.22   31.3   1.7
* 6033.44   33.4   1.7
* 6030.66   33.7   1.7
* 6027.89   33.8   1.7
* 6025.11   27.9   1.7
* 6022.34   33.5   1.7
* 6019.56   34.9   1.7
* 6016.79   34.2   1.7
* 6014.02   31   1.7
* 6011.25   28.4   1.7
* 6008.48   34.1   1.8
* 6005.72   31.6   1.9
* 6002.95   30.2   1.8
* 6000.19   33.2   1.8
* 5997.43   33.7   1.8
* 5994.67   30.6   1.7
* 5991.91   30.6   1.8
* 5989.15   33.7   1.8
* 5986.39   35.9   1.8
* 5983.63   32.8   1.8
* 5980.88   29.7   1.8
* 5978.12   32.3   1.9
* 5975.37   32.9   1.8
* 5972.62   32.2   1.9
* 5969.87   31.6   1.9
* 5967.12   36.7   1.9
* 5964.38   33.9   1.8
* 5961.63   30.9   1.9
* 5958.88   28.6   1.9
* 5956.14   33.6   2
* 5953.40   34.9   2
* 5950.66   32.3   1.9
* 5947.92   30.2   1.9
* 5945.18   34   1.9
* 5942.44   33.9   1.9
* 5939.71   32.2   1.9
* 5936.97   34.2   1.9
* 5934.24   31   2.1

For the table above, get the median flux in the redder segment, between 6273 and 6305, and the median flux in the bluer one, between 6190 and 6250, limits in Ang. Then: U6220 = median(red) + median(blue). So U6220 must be 66.9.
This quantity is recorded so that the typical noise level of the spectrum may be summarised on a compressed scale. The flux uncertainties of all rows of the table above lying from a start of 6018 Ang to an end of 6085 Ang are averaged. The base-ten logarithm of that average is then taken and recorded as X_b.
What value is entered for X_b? 0.230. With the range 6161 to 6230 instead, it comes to 0.207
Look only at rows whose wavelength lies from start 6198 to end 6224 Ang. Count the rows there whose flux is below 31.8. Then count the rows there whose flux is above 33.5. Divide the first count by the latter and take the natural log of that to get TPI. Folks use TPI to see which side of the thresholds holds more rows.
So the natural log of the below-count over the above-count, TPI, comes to 1.3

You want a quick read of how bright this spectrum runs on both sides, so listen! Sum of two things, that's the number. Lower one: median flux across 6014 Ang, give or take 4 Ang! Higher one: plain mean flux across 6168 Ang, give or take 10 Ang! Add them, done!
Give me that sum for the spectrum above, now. 64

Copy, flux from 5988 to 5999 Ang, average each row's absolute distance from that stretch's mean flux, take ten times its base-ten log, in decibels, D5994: 1.9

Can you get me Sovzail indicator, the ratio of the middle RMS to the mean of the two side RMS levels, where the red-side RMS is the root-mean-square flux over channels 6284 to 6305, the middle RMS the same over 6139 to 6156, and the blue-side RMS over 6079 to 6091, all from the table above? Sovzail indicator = 1.01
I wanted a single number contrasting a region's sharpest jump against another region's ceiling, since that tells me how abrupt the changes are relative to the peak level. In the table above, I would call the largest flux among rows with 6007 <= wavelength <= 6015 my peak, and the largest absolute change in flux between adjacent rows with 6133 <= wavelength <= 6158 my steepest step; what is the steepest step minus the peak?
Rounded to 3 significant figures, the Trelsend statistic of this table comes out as -30.9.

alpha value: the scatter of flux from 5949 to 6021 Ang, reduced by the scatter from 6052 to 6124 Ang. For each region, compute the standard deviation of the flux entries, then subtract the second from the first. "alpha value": 0.2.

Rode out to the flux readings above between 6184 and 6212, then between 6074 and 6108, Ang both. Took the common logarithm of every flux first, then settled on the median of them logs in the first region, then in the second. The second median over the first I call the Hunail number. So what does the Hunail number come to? 1.01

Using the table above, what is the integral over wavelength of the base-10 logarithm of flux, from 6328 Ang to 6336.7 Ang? 13.4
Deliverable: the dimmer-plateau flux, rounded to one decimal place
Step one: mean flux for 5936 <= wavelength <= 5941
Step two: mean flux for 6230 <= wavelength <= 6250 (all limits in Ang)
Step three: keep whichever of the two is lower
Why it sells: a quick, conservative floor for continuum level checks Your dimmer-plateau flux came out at 32.4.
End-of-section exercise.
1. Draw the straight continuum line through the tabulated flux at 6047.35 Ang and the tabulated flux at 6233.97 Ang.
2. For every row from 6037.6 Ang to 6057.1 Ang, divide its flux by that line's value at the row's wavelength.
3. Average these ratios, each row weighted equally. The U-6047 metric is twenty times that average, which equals 19.6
